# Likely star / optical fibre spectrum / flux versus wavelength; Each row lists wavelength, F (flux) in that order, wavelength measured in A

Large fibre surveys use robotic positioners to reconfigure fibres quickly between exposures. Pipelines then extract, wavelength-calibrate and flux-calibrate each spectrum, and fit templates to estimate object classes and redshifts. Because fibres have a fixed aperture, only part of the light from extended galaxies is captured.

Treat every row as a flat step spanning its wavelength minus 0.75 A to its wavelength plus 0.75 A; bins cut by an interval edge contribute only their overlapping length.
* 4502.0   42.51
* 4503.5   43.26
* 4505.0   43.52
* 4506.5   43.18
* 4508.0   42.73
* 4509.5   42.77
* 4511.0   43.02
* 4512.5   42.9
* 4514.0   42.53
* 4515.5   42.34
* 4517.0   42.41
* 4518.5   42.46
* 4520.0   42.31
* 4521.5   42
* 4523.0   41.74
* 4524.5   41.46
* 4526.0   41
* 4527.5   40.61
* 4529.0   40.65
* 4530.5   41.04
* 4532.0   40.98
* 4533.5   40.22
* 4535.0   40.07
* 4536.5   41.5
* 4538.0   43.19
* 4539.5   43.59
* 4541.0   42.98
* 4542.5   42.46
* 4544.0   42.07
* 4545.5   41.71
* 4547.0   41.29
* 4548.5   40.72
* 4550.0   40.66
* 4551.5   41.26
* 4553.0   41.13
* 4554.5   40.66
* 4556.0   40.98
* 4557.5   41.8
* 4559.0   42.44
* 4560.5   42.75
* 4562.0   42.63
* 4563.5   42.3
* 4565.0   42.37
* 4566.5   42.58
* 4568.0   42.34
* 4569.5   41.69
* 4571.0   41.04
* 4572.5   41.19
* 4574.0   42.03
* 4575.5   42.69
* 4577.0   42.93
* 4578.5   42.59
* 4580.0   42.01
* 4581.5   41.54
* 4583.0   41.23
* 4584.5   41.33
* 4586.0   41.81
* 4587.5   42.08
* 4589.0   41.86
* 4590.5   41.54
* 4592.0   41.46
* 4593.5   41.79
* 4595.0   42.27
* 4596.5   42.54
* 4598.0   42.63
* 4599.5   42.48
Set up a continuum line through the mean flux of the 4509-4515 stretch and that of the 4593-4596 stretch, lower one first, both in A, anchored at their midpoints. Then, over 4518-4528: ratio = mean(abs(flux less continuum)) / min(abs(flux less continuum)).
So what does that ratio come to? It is 4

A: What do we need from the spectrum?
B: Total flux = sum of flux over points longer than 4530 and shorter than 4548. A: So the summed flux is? 501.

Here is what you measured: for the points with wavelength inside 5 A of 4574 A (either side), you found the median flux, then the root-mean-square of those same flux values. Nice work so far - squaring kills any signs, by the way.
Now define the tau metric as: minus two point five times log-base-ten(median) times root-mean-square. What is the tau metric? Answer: -171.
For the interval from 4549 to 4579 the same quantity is -170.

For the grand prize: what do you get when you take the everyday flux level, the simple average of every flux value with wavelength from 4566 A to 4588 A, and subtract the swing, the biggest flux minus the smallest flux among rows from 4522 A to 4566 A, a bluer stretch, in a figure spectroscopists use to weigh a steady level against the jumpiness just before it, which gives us 38.4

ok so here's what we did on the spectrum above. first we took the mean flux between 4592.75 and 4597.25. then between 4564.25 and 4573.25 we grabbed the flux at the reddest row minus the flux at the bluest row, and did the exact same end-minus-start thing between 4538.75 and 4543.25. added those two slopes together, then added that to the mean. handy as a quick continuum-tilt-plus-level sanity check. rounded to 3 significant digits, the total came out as 39.9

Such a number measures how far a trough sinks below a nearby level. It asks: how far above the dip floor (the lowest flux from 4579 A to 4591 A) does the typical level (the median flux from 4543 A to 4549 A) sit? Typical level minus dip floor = 0.27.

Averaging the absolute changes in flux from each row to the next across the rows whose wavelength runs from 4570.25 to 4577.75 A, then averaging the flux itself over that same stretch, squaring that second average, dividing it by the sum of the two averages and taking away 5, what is 36.5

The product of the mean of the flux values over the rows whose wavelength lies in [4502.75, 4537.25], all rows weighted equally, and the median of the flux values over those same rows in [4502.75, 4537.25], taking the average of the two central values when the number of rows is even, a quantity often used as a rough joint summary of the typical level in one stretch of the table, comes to 1775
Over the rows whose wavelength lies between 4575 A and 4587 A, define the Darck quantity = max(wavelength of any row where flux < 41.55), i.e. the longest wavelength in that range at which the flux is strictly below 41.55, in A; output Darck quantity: 4584.5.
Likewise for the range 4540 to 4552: 4551.5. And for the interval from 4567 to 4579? 4572.5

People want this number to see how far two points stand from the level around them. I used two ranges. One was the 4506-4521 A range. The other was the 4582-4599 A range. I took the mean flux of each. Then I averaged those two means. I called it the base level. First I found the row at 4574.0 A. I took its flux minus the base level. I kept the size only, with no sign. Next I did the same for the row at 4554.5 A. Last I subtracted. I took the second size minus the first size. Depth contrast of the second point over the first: 1.37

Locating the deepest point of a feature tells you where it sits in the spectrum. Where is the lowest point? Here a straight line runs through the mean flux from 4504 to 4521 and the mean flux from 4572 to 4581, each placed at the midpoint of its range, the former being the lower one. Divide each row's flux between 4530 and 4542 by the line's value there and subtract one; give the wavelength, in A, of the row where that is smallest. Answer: 4535.0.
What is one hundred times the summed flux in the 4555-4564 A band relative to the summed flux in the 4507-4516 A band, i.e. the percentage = 99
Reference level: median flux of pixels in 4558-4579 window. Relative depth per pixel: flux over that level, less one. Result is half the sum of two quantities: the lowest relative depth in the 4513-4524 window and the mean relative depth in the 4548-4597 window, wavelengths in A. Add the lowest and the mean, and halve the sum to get -0.015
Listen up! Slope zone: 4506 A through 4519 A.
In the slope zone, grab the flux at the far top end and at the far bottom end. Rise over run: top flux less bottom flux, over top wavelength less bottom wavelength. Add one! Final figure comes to 0.94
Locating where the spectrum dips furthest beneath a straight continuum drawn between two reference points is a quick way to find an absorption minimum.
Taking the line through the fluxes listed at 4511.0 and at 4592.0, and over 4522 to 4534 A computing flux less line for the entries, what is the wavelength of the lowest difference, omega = 4533.5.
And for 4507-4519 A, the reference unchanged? 4515.5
